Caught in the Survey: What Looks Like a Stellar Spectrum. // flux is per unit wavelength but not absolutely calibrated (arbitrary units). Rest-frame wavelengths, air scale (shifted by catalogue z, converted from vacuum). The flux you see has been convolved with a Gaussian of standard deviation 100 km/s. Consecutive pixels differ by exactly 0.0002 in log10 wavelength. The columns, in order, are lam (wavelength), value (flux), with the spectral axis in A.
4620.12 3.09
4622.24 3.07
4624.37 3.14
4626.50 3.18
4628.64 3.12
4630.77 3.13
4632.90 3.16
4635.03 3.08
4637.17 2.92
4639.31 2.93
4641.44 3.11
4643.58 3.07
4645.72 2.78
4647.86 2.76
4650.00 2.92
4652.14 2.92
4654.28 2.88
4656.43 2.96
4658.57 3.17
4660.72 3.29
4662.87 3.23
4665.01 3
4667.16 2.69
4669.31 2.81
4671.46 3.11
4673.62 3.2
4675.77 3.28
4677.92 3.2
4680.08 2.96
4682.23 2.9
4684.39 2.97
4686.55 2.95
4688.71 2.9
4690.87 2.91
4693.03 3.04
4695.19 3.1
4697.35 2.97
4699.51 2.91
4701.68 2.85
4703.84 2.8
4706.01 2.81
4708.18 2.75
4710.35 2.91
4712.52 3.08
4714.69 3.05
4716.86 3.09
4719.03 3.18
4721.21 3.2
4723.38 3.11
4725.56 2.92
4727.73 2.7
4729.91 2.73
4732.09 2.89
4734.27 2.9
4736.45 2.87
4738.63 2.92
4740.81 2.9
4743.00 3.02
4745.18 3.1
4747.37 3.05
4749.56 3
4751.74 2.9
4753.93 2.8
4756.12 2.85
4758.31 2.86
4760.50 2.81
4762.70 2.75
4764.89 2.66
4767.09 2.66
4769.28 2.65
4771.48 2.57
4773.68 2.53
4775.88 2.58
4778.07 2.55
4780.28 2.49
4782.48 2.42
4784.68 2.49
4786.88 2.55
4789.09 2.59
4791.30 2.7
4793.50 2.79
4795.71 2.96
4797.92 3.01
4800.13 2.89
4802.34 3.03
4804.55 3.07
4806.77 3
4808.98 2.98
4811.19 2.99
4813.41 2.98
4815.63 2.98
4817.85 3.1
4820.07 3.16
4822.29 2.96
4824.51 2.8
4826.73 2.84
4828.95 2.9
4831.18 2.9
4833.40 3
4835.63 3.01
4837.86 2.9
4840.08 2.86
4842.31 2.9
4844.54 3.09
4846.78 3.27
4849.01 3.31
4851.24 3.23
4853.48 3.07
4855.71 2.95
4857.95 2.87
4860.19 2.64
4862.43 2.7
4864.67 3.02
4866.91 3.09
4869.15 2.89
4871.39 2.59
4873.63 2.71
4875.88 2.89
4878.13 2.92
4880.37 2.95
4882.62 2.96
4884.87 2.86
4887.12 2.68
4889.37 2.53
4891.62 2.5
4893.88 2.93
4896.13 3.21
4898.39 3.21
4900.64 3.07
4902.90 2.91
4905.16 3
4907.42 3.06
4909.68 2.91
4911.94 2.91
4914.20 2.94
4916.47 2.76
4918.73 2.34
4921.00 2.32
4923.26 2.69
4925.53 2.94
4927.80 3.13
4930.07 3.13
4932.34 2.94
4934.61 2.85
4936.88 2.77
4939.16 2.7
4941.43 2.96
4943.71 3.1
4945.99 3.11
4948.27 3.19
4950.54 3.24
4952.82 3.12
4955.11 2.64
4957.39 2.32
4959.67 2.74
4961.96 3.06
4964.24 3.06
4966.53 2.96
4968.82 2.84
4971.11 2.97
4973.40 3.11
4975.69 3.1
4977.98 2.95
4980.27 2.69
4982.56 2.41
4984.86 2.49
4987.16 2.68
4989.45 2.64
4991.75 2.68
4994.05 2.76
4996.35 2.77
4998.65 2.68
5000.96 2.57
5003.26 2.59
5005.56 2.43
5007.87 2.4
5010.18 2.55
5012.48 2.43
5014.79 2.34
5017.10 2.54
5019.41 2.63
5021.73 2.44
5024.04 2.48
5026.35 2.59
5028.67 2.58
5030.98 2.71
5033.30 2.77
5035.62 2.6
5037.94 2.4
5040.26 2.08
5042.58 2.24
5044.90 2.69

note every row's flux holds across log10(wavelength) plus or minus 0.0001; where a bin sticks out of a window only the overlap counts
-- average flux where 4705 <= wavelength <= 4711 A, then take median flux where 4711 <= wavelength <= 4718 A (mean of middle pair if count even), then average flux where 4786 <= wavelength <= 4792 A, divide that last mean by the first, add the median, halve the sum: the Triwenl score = 2.003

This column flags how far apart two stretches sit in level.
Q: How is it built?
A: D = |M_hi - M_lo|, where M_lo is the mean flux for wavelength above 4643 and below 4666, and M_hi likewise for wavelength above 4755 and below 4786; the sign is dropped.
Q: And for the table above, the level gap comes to 0.36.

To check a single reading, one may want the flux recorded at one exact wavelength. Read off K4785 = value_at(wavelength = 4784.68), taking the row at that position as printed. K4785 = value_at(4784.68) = 2.49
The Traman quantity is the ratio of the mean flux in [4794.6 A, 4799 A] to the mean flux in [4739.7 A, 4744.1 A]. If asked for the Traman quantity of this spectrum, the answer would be 1.01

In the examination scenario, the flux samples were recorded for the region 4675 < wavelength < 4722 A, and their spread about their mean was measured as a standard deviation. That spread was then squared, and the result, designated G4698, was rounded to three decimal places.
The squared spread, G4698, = 0.020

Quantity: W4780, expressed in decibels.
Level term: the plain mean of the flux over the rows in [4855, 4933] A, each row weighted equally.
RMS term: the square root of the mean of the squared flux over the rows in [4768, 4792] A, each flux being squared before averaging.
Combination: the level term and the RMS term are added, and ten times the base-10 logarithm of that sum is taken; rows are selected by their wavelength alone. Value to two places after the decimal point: 7.34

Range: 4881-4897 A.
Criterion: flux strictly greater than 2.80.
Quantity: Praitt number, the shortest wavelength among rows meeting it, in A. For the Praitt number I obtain 4882.62 A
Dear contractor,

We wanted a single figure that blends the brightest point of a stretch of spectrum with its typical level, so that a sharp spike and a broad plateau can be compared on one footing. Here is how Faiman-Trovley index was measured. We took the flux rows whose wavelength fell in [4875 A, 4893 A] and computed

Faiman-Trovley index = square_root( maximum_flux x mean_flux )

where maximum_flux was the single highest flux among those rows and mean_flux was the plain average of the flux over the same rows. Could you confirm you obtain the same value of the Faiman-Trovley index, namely 2.87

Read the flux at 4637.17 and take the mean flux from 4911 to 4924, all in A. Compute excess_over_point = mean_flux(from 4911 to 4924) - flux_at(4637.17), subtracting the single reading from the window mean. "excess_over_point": -0.26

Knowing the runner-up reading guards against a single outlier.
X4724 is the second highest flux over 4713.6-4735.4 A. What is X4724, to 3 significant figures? 3.18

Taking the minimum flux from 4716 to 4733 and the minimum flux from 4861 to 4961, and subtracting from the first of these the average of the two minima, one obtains 0.19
